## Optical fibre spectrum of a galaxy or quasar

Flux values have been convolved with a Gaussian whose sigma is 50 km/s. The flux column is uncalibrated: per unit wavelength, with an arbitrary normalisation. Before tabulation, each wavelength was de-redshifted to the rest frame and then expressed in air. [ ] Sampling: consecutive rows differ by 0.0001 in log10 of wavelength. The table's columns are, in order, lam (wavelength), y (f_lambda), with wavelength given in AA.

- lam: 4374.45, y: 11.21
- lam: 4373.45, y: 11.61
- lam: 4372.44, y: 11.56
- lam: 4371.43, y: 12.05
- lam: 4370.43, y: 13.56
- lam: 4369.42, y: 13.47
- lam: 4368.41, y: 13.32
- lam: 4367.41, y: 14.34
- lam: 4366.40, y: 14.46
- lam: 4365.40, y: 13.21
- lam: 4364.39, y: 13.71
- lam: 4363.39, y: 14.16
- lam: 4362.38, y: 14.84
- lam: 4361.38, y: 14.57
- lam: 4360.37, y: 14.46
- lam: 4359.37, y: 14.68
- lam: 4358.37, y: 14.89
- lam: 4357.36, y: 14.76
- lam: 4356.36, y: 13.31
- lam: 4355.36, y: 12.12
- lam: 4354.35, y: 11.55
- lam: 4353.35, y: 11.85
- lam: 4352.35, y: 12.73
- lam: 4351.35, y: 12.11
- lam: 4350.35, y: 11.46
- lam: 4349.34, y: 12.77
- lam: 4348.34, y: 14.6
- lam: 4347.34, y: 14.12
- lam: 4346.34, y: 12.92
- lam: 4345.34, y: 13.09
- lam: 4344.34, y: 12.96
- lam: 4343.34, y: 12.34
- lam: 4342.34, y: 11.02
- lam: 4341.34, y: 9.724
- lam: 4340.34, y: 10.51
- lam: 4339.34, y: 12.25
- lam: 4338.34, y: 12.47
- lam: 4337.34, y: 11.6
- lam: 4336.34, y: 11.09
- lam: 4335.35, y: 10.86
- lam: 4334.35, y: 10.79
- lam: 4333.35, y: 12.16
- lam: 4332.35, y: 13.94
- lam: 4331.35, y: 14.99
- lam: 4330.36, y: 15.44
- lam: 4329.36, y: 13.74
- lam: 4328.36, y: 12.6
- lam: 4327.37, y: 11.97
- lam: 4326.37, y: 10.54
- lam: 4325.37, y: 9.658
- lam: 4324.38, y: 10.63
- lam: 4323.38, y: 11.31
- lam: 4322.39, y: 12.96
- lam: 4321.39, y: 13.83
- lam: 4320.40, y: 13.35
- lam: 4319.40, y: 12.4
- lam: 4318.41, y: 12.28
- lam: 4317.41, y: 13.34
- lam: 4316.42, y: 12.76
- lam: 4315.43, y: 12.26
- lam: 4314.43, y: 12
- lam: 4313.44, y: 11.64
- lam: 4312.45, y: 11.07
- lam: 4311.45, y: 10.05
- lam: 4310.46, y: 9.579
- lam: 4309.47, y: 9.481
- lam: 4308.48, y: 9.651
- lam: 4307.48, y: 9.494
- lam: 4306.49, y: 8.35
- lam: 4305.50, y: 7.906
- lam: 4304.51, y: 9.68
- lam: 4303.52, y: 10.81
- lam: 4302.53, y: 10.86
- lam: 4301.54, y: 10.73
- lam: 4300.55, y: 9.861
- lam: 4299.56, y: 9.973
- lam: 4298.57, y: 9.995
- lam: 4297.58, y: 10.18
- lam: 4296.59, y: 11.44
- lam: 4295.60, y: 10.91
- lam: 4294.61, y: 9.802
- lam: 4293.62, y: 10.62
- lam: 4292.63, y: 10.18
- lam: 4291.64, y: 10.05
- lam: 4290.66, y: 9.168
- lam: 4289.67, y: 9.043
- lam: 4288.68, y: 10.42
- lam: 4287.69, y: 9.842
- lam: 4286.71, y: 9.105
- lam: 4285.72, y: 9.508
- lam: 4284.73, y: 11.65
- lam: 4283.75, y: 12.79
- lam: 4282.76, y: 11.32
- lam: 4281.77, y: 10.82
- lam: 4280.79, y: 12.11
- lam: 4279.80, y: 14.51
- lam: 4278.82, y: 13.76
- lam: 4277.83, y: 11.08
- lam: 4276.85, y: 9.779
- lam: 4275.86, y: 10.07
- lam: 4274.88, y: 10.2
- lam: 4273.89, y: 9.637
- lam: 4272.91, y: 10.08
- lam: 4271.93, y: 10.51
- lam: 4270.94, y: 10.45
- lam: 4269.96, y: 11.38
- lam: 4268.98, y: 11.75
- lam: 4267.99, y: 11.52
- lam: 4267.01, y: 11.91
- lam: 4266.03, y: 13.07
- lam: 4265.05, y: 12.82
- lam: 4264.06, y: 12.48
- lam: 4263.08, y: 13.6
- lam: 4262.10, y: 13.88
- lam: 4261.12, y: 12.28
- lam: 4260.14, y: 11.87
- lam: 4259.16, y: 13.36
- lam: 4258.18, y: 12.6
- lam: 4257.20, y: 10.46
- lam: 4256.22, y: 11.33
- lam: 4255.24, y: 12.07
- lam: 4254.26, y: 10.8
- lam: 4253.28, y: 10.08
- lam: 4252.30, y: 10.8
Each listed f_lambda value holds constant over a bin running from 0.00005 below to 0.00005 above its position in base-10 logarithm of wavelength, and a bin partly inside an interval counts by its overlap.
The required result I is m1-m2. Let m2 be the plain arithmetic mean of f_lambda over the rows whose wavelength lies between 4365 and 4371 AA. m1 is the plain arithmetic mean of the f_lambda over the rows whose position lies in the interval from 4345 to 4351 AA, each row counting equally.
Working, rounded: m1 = 13.2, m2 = 13.7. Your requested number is -0.6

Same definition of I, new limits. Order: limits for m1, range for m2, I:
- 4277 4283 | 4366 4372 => -1.3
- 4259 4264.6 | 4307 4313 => 3.0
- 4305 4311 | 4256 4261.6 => -2.9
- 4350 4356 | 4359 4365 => -2.4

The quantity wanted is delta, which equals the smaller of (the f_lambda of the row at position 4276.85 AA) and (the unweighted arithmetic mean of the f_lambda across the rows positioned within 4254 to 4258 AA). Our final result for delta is 9.8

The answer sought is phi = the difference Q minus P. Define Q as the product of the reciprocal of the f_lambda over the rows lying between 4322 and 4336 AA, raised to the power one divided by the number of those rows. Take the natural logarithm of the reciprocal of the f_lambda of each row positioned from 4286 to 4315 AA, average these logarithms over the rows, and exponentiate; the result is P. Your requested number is -0.017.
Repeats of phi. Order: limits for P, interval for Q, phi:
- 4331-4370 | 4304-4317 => 0.020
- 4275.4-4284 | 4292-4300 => 0.011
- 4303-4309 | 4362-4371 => -0.036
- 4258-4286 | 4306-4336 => 0.000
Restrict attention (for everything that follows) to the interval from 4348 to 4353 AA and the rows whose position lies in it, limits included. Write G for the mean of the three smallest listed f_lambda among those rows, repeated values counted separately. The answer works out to 12.1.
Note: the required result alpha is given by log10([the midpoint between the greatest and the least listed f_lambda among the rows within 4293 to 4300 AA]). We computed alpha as 1.03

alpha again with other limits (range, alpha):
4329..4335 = 1.12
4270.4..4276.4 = 1.00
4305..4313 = 0.98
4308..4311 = 0.98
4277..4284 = 1.10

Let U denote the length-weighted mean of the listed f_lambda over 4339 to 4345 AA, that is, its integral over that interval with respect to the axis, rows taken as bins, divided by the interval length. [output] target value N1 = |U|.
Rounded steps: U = 11.5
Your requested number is 11.5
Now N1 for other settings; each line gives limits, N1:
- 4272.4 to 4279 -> 10.5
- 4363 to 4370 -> 13.8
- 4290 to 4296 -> 10.1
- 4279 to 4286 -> 12.0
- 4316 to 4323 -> 13.0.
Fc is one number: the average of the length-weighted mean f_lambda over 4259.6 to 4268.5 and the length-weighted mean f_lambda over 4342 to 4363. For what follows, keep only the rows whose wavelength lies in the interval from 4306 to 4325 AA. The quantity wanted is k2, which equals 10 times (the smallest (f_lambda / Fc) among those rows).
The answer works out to 6.5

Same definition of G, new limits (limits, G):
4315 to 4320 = 12.3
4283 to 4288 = 9.5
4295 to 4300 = 10.0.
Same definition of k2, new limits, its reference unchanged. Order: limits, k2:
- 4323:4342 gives 7.5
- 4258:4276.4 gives 7.5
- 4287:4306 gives 6.1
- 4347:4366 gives 8.9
